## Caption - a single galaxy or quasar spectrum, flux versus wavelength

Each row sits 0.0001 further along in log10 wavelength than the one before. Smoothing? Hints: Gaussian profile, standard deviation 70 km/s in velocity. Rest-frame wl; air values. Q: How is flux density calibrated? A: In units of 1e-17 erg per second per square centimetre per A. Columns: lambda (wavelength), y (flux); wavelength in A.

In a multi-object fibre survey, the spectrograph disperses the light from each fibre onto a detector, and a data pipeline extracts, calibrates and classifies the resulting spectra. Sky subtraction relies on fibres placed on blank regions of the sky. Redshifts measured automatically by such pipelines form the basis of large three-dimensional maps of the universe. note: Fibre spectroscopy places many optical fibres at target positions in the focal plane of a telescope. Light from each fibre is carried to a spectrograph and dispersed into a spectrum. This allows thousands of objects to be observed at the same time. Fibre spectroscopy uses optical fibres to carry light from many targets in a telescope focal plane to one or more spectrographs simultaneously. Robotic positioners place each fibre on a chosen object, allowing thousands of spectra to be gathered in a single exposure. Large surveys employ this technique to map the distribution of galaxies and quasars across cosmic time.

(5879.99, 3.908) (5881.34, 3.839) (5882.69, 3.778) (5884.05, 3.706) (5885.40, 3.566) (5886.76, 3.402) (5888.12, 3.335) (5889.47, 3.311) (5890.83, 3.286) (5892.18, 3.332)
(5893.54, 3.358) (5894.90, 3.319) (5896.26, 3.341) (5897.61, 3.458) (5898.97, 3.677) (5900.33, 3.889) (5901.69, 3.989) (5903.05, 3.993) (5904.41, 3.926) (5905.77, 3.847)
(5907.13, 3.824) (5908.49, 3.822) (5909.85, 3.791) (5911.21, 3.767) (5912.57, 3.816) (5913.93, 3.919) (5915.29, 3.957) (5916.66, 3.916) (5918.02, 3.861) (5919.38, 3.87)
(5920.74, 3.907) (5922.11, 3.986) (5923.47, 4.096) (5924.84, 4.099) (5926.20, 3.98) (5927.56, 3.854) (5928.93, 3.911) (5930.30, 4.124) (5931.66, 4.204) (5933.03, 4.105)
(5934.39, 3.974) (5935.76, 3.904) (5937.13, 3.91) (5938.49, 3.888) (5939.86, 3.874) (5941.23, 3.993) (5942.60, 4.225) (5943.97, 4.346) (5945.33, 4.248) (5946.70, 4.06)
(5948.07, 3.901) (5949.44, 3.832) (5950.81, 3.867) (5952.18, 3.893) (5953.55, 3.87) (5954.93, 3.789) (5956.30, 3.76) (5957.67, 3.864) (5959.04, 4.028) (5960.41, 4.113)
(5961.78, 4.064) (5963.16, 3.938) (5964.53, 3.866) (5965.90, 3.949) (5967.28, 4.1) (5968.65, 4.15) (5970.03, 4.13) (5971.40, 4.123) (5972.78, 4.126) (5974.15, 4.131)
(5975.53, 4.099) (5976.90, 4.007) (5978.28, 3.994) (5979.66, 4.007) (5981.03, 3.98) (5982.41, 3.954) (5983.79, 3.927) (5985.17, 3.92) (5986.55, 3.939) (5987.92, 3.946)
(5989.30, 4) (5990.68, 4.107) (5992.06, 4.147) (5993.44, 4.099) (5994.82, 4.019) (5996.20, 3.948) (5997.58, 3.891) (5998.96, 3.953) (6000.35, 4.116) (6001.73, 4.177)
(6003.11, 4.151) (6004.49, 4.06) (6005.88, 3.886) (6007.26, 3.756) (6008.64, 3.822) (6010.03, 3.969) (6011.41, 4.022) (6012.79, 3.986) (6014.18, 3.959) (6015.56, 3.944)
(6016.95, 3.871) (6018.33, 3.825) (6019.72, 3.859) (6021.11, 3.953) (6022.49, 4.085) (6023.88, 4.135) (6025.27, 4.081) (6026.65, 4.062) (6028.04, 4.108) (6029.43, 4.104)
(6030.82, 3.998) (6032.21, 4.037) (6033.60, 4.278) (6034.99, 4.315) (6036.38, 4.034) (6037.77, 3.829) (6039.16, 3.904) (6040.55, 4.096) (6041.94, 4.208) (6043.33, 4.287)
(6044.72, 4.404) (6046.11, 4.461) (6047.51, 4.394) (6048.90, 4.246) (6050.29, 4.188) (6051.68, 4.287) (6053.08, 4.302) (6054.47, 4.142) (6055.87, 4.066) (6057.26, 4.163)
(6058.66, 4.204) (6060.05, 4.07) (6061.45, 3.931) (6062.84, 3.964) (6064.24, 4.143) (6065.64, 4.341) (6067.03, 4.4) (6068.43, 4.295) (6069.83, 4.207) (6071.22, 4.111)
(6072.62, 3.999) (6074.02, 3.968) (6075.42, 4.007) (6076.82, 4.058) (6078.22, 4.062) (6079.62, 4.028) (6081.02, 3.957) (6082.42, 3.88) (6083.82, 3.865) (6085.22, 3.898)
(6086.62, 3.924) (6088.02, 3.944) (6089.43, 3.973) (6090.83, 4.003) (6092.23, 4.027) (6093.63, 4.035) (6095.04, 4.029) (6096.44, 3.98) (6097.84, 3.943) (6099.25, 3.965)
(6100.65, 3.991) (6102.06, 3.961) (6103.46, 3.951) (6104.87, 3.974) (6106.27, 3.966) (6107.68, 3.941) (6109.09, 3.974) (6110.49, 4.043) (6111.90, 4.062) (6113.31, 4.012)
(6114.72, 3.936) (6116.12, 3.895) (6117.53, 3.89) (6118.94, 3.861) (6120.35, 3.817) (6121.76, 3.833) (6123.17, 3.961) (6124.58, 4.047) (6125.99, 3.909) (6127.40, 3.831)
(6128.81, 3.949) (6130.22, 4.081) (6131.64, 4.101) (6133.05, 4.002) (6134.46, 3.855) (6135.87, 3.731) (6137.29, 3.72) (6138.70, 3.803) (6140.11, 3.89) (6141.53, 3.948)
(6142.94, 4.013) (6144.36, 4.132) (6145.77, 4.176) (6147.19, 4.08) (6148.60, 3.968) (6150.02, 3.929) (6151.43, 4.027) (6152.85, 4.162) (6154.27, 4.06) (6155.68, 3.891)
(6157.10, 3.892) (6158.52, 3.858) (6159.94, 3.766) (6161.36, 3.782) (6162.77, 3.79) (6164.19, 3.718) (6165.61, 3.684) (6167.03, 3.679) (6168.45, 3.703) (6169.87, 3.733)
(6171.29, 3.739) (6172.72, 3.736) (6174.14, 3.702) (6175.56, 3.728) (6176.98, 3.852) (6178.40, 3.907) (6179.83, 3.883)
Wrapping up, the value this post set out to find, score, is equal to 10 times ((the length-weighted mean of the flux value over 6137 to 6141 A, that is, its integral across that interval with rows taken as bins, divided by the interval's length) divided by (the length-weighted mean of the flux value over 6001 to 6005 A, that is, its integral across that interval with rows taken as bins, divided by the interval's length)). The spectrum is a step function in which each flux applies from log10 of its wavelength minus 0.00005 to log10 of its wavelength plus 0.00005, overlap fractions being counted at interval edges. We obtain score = 9.2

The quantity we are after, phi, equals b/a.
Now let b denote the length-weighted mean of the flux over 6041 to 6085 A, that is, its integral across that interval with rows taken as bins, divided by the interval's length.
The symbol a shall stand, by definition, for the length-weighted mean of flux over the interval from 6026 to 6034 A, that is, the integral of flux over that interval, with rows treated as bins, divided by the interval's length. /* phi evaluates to 1.014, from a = 4.09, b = 4.147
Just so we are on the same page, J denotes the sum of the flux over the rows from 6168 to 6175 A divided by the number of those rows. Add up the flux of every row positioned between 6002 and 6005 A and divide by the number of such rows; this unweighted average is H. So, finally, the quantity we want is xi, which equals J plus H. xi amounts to 7.83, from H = 4.11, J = 3.72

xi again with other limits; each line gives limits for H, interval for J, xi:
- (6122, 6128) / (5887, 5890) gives 7.26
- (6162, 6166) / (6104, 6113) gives 7.72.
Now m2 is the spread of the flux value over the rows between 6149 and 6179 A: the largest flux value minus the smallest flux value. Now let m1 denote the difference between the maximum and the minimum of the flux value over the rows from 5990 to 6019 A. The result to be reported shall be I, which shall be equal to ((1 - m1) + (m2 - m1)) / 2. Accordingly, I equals 0.32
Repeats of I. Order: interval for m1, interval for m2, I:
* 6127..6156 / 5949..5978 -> 0.24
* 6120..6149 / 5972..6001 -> 0.17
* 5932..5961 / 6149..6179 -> 0.16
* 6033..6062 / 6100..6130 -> -0.01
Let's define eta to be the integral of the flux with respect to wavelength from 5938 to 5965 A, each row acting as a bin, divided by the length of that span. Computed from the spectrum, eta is 3.97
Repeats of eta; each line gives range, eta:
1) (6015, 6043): 4.04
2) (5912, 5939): 3.97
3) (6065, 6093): 4.05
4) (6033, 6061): 4.19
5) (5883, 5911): 3.61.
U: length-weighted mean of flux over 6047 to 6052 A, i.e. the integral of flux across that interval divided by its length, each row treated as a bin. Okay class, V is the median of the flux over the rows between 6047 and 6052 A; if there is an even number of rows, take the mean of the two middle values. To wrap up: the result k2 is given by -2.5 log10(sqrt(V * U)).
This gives -1.577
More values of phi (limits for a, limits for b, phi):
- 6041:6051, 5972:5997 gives 0.933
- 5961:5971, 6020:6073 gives 1.030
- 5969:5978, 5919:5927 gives 0.974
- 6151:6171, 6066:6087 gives 1.057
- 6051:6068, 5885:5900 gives 0.817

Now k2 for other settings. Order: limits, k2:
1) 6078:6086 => -1.487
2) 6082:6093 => -1.488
